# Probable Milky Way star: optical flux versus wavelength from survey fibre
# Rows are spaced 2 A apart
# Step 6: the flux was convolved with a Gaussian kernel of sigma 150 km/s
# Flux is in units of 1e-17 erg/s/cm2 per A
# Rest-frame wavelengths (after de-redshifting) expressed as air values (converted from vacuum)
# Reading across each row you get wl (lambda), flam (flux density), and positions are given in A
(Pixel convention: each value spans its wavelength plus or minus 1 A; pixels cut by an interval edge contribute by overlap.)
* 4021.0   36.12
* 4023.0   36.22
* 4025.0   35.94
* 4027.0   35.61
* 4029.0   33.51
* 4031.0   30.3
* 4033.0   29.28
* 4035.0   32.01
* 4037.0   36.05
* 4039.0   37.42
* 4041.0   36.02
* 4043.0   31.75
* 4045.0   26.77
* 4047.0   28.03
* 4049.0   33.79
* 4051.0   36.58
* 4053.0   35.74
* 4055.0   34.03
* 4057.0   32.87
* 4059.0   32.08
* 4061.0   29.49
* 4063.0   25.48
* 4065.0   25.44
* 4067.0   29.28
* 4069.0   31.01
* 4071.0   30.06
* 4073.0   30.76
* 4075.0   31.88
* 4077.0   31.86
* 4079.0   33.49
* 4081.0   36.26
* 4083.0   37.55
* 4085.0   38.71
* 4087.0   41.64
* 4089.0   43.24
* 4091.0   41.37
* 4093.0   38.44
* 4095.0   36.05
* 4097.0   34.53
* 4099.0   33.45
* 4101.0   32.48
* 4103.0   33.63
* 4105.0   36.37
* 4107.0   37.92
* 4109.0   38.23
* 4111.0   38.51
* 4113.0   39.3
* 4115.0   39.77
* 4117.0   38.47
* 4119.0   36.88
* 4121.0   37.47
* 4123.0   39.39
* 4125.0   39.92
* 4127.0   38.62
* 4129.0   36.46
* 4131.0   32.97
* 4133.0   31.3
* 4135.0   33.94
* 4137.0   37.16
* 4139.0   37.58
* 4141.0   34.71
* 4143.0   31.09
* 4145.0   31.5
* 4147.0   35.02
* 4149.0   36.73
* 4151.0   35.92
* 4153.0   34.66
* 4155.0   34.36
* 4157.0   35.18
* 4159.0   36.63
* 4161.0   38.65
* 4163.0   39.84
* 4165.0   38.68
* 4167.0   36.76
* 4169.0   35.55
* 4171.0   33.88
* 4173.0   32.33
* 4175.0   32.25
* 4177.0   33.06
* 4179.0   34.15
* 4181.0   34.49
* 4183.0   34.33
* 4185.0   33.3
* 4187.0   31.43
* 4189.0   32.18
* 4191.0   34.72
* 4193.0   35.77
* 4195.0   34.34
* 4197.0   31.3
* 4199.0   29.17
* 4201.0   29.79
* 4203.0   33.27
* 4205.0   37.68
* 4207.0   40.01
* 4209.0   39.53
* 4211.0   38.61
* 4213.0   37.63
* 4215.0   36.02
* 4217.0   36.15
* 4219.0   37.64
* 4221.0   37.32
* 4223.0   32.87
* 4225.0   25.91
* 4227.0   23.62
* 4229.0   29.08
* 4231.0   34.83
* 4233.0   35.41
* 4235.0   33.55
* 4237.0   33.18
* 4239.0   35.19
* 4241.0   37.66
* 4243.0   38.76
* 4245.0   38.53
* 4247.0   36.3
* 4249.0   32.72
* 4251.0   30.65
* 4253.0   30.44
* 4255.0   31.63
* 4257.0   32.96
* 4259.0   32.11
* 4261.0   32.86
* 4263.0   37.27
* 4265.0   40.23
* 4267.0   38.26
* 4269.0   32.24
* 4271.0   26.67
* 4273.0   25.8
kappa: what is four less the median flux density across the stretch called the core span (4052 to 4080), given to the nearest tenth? -27.4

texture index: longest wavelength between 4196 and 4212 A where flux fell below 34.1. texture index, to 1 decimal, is 4203.0 A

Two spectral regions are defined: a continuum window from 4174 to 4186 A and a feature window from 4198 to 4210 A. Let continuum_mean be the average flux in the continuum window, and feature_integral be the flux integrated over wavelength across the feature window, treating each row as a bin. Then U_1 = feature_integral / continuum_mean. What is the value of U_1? 12.5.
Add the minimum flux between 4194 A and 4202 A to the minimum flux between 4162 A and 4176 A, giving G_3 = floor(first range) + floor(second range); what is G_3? 61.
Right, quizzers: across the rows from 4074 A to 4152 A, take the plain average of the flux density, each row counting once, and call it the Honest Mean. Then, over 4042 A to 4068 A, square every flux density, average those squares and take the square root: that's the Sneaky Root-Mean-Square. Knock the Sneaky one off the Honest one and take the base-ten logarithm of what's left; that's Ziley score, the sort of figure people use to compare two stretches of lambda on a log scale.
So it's 0.73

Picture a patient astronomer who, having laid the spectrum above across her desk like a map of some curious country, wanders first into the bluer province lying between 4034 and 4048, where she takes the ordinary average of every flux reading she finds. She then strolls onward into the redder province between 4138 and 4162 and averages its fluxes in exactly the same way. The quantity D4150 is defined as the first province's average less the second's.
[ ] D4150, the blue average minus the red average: -2.6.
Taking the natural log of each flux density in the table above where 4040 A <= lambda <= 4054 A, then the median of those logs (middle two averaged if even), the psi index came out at 3.52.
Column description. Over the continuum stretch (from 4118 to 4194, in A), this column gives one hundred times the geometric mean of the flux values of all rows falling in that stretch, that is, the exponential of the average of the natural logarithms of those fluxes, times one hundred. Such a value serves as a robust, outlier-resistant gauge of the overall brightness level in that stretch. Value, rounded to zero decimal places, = 3515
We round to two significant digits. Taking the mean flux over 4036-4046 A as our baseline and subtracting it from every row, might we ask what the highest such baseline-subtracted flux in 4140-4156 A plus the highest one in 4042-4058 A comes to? 6.1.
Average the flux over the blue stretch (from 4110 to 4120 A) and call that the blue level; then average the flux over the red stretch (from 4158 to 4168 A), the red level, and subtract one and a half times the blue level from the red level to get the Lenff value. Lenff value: -20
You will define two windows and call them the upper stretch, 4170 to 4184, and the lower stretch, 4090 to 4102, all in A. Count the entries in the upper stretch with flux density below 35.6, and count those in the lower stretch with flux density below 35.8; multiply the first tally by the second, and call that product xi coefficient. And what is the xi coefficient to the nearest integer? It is 21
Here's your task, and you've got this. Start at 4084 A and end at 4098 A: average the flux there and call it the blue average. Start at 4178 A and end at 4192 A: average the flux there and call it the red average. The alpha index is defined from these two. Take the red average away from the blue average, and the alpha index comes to 6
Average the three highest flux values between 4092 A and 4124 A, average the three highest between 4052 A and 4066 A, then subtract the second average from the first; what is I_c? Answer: 5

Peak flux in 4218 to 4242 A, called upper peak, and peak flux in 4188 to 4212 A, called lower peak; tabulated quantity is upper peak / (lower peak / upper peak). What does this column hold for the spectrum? 35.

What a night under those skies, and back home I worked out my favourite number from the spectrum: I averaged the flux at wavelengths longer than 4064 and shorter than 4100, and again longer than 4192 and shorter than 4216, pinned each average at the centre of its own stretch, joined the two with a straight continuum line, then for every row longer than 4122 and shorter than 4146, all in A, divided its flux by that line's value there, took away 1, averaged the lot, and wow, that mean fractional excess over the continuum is 0.012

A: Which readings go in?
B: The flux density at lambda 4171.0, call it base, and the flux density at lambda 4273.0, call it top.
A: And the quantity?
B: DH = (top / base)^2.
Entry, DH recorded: 0.58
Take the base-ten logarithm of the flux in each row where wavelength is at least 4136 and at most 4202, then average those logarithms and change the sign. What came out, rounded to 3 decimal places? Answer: -1.536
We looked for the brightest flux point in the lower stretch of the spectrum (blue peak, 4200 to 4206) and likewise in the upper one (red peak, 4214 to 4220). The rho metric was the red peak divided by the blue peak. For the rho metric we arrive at 1.00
